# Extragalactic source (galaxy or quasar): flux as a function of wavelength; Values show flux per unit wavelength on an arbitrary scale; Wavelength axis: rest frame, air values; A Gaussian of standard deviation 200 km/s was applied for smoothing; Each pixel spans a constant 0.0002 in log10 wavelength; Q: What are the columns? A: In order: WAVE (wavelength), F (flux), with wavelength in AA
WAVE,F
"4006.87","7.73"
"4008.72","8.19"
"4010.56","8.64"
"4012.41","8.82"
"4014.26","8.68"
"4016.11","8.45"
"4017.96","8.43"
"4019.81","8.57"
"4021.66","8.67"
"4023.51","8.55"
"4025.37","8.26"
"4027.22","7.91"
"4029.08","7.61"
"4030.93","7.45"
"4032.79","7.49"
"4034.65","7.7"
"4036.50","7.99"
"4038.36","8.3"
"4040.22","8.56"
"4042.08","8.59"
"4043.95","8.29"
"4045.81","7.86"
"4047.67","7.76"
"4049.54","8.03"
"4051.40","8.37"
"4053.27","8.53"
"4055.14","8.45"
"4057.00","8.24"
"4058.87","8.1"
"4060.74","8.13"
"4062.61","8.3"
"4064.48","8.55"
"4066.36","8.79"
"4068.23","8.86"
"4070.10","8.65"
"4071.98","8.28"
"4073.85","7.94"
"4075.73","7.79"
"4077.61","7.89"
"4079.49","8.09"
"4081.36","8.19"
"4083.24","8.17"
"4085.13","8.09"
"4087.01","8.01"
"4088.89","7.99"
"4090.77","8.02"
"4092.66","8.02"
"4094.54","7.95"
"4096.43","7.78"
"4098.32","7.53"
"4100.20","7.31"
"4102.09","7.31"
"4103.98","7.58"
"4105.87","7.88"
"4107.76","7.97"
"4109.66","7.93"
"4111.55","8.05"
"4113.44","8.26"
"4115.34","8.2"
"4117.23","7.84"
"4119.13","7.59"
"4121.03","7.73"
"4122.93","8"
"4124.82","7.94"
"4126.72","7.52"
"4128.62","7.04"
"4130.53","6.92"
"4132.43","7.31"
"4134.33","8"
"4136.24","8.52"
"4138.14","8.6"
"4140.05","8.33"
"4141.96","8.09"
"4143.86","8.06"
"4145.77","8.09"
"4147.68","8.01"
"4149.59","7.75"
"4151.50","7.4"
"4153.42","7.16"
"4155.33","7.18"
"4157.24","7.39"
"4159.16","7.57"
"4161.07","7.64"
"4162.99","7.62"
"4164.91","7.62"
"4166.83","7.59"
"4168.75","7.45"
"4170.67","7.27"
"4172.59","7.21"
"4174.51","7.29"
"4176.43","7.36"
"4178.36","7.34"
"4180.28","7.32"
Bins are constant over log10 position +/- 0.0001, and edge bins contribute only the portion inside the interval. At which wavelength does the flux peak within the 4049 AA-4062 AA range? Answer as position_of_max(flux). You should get 4053.27 AA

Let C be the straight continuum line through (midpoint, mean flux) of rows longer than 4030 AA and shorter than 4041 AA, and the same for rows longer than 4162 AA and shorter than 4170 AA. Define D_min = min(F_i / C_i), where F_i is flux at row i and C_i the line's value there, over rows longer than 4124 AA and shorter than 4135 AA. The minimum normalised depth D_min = 0.90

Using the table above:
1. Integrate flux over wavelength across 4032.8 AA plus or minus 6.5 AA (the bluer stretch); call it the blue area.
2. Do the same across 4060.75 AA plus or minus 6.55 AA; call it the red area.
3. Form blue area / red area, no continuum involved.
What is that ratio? 0.92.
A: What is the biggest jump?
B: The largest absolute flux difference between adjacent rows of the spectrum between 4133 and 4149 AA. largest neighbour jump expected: 0.52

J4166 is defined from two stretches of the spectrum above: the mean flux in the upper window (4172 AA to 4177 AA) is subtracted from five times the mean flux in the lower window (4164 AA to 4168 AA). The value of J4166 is 30.7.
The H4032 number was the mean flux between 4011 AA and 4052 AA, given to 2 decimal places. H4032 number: 8.20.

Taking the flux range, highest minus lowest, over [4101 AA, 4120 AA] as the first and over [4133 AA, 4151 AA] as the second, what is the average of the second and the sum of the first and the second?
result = 1.3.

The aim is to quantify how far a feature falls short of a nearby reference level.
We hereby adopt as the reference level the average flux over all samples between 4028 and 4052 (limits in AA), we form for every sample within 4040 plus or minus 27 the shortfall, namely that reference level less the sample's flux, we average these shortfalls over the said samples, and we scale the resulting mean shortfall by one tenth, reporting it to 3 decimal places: -0.023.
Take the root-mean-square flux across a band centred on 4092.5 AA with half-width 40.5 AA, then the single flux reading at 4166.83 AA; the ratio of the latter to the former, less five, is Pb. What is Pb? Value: -4.05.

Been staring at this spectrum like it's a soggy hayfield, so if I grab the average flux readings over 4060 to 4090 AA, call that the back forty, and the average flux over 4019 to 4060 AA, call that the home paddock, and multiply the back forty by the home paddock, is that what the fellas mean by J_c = 67.1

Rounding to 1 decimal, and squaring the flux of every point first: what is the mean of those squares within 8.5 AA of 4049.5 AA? 67.9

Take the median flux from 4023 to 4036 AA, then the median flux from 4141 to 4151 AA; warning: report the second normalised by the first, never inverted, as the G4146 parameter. 1.05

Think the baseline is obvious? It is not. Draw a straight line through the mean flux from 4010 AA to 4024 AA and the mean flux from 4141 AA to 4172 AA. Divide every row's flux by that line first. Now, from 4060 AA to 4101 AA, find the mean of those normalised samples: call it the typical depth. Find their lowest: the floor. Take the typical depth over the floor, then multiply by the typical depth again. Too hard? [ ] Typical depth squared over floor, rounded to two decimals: 1.08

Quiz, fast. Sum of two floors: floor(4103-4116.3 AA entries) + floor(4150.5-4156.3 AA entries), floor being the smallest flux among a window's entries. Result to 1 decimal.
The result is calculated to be 14.7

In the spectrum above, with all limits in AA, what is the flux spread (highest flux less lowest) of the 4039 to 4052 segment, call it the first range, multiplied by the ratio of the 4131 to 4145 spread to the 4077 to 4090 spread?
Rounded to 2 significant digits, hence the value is 3.6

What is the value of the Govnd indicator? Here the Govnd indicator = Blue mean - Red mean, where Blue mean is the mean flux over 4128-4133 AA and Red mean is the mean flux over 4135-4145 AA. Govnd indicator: -1.2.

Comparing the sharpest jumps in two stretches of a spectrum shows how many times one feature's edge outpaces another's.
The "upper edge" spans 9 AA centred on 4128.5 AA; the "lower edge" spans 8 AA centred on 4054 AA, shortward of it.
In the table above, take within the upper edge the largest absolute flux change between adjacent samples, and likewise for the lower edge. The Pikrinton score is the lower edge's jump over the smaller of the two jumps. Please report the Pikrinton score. 1.00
